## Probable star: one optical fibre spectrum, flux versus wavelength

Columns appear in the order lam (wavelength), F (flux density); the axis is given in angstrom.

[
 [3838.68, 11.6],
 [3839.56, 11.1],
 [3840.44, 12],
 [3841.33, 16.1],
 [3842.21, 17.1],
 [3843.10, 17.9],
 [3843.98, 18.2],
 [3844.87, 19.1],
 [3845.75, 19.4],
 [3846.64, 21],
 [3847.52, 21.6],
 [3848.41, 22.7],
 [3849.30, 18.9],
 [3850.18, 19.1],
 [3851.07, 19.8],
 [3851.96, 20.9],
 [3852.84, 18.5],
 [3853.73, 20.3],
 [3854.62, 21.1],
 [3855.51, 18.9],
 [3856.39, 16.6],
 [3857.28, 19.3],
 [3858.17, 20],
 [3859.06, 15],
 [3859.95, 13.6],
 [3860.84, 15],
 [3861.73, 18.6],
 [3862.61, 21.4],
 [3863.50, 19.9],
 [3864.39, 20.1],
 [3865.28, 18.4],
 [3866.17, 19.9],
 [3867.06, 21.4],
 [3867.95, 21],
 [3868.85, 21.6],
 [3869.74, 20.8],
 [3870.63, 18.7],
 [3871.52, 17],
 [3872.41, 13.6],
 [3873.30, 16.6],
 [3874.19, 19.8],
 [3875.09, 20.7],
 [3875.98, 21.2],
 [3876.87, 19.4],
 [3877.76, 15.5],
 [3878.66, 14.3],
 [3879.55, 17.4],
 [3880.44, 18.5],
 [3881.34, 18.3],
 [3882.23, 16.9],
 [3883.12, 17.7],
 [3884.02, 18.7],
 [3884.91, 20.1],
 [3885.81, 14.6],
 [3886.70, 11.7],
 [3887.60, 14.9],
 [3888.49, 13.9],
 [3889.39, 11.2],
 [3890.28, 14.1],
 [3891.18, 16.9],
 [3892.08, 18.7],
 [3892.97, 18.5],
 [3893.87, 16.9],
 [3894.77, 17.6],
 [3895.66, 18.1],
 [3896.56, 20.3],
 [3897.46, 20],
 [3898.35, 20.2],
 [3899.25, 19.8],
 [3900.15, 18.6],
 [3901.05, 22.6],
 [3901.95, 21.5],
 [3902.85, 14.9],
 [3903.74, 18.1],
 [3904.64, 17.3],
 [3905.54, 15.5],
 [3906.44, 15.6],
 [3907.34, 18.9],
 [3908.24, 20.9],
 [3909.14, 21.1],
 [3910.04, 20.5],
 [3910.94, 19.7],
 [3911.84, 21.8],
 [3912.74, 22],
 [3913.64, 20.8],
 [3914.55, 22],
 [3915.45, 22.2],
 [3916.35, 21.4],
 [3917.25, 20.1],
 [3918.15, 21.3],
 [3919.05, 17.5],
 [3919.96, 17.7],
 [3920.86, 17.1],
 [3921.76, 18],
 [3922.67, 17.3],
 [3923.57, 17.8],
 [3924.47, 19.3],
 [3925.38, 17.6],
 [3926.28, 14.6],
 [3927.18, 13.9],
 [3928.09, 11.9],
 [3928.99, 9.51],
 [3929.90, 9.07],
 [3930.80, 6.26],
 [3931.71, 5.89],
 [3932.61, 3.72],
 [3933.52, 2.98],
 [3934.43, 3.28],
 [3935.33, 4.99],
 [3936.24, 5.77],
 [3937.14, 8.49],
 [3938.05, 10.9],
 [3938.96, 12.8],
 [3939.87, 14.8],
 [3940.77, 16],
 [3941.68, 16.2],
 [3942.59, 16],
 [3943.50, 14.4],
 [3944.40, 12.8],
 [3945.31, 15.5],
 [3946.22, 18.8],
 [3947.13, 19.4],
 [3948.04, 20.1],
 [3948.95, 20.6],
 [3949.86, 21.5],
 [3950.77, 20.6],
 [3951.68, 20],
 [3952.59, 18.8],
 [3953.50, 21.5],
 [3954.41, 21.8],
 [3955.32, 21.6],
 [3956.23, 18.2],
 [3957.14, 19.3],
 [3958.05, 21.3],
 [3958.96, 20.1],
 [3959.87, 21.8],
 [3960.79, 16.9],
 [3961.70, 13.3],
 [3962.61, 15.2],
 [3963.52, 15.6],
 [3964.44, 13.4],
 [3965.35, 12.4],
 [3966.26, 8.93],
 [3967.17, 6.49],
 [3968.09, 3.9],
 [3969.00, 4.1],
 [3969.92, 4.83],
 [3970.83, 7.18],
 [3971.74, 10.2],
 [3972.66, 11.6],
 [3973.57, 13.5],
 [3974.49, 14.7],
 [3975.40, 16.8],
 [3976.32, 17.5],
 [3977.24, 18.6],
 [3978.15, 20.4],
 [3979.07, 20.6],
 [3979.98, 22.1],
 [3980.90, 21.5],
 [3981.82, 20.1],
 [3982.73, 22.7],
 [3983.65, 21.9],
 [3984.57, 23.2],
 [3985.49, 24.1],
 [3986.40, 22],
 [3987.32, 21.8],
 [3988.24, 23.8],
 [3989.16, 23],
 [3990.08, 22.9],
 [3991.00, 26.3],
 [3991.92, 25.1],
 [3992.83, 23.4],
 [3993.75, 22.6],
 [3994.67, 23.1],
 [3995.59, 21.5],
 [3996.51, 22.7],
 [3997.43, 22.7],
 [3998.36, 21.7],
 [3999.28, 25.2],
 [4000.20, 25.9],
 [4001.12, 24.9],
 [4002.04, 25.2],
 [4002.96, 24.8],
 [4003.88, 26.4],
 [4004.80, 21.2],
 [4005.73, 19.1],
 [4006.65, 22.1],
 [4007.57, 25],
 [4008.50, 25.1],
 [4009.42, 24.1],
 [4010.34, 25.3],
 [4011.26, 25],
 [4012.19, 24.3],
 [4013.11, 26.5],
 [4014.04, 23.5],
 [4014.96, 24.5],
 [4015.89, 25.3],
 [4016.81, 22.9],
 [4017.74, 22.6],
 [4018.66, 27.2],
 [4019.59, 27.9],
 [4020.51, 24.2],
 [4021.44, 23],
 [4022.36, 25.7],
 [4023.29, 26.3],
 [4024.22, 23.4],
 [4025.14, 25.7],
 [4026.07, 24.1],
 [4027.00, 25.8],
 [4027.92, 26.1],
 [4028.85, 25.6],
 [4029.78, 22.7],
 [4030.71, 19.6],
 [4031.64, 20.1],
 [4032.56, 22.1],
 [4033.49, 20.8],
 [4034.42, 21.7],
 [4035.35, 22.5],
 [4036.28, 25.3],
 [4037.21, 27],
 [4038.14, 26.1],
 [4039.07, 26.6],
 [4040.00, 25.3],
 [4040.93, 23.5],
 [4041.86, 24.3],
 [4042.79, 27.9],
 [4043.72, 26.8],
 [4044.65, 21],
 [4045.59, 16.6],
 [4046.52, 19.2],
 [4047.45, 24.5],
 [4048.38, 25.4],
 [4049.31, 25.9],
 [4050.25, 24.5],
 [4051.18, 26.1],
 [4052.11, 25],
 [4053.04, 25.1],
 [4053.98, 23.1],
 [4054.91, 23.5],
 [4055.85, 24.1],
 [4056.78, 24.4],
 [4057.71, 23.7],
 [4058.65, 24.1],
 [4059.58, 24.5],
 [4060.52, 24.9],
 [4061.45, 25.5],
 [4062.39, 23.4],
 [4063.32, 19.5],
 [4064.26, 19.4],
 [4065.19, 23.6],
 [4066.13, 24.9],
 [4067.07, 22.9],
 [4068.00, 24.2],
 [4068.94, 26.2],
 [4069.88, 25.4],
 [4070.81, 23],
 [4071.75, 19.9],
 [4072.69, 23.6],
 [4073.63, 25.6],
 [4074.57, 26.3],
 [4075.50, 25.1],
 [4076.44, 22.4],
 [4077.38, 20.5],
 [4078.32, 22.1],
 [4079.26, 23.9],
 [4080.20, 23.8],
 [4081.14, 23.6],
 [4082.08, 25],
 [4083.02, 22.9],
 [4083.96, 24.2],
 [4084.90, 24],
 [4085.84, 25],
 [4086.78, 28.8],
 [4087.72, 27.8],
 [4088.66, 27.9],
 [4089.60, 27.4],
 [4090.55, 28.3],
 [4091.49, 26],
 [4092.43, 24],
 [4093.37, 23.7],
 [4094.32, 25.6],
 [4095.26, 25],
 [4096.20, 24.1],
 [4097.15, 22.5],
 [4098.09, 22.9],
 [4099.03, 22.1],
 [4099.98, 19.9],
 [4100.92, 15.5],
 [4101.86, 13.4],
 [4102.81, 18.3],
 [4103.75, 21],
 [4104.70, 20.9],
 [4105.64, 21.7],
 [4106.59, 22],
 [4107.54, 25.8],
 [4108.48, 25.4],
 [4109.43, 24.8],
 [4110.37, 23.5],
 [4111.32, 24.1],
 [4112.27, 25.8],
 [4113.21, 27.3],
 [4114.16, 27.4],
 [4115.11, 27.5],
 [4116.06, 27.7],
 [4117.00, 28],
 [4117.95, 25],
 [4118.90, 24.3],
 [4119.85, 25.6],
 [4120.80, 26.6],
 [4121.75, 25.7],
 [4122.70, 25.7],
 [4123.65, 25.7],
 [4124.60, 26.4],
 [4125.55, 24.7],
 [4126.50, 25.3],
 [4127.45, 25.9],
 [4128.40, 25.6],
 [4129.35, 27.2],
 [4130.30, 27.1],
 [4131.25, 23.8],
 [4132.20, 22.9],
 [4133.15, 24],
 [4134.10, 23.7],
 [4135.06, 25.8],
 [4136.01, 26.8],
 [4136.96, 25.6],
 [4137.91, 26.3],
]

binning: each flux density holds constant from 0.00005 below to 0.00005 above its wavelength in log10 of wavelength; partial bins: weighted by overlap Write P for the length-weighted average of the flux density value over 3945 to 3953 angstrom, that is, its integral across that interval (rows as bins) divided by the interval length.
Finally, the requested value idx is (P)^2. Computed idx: 382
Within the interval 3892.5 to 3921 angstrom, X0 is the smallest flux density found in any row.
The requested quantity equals 14.9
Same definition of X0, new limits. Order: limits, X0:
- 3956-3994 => 3.9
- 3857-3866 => 13.6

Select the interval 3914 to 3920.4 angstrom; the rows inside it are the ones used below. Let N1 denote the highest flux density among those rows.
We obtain 22.2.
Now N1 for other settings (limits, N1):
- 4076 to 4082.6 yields 25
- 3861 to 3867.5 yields 21.4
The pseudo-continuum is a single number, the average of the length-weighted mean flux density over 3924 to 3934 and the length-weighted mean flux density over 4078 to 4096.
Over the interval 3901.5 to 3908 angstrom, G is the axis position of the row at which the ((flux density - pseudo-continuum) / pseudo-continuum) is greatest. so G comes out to 3901.95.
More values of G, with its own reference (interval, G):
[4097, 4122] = 4117.00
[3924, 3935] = 3924.47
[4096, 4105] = 4096.20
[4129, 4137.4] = 4129.35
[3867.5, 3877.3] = 3868.85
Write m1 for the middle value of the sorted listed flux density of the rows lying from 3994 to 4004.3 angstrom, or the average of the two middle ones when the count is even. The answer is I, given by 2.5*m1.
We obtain 62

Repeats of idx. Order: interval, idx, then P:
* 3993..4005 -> 563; 23.7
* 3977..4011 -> 533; 23.1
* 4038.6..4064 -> 575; 24.0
